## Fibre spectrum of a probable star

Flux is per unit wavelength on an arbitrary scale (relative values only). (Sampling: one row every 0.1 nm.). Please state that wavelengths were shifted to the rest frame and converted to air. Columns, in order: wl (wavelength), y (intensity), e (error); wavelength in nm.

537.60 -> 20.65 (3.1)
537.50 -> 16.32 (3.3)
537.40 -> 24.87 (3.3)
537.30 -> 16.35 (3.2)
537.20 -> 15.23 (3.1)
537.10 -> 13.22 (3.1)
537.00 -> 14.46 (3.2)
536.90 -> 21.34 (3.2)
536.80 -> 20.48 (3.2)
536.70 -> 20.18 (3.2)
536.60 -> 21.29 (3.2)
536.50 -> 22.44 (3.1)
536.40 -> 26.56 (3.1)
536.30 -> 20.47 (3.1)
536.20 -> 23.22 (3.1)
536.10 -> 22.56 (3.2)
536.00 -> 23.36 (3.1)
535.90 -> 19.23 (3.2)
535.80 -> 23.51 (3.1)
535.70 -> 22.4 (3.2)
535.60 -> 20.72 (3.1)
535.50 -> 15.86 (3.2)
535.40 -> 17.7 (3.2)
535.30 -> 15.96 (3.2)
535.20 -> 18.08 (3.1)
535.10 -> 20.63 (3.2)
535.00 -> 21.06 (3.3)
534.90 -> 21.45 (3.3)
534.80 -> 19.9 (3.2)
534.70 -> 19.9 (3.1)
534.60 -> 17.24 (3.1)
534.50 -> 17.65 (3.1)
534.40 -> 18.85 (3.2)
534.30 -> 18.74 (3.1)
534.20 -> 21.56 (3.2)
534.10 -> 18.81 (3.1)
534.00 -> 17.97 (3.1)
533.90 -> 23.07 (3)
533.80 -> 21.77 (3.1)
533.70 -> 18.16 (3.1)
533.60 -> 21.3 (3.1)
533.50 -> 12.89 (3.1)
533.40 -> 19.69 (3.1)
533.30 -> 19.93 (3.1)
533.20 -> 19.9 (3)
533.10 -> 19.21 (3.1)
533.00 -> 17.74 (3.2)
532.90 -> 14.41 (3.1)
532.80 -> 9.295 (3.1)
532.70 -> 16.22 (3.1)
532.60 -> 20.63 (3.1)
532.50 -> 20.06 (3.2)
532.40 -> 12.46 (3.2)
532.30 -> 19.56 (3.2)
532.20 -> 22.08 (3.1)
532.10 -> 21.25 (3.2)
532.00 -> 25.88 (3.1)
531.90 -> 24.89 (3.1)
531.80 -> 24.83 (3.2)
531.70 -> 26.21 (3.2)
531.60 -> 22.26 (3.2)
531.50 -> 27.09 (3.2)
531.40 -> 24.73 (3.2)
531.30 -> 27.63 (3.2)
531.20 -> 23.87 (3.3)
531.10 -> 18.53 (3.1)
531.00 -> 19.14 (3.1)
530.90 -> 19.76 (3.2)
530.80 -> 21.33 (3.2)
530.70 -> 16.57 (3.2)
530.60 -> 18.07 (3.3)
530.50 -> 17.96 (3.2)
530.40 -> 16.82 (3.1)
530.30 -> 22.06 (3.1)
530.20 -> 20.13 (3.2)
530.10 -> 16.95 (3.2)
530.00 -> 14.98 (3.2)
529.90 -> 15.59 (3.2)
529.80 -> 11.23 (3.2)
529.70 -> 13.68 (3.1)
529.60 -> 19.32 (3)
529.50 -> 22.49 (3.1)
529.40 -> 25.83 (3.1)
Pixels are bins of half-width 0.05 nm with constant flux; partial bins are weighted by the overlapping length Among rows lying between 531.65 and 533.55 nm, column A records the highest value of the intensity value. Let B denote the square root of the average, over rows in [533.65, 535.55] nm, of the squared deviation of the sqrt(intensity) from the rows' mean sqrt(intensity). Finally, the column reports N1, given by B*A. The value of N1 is 6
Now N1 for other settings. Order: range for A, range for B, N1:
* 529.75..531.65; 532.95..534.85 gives 7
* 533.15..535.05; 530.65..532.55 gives 10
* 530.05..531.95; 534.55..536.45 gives 8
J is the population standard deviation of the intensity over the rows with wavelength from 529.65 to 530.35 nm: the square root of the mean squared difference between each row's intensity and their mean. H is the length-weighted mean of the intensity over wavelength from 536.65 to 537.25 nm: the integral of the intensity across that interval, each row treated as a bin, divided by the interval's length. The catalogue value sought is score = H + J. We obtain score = 21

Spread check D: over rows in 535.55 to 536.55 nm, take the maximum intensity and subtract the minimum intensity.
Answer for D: 7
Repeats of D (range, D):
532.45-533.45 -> 11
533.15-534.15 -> 10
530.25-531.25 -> 7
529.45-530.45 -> 11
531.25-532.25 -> 6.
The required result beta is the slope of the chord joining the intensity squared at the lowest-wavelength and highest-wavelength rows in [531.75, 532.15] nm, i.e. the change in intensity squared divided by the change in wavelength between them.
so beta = -550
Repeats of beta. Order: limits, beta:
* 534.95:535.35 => -629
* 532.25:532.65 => 143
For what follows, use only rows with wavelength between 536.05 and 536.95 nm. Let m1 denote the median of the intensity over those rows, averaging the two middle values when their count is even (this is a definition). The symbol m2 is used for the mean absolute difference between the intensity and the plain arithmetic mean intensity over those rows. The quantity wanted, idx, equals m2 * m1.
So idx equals 31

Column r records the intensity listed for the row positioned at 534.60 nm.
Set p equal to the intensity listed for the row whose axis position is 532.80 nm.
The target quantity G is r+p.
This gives 27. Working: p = 9.295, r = 17.24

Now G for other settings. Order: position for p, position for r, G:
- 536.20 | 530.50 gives 41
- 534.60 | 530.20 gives 37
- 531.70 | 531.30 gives 54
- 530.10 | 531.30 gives 45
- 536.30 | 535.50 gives 36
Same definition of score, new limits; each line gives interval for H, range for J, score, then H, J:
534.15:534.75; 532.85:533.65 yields 22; 19.0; 2.8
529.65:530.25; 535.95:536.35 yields 17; 15.4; 1.2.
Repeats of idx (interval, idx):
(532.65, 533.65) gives 57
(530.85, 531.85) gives 68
